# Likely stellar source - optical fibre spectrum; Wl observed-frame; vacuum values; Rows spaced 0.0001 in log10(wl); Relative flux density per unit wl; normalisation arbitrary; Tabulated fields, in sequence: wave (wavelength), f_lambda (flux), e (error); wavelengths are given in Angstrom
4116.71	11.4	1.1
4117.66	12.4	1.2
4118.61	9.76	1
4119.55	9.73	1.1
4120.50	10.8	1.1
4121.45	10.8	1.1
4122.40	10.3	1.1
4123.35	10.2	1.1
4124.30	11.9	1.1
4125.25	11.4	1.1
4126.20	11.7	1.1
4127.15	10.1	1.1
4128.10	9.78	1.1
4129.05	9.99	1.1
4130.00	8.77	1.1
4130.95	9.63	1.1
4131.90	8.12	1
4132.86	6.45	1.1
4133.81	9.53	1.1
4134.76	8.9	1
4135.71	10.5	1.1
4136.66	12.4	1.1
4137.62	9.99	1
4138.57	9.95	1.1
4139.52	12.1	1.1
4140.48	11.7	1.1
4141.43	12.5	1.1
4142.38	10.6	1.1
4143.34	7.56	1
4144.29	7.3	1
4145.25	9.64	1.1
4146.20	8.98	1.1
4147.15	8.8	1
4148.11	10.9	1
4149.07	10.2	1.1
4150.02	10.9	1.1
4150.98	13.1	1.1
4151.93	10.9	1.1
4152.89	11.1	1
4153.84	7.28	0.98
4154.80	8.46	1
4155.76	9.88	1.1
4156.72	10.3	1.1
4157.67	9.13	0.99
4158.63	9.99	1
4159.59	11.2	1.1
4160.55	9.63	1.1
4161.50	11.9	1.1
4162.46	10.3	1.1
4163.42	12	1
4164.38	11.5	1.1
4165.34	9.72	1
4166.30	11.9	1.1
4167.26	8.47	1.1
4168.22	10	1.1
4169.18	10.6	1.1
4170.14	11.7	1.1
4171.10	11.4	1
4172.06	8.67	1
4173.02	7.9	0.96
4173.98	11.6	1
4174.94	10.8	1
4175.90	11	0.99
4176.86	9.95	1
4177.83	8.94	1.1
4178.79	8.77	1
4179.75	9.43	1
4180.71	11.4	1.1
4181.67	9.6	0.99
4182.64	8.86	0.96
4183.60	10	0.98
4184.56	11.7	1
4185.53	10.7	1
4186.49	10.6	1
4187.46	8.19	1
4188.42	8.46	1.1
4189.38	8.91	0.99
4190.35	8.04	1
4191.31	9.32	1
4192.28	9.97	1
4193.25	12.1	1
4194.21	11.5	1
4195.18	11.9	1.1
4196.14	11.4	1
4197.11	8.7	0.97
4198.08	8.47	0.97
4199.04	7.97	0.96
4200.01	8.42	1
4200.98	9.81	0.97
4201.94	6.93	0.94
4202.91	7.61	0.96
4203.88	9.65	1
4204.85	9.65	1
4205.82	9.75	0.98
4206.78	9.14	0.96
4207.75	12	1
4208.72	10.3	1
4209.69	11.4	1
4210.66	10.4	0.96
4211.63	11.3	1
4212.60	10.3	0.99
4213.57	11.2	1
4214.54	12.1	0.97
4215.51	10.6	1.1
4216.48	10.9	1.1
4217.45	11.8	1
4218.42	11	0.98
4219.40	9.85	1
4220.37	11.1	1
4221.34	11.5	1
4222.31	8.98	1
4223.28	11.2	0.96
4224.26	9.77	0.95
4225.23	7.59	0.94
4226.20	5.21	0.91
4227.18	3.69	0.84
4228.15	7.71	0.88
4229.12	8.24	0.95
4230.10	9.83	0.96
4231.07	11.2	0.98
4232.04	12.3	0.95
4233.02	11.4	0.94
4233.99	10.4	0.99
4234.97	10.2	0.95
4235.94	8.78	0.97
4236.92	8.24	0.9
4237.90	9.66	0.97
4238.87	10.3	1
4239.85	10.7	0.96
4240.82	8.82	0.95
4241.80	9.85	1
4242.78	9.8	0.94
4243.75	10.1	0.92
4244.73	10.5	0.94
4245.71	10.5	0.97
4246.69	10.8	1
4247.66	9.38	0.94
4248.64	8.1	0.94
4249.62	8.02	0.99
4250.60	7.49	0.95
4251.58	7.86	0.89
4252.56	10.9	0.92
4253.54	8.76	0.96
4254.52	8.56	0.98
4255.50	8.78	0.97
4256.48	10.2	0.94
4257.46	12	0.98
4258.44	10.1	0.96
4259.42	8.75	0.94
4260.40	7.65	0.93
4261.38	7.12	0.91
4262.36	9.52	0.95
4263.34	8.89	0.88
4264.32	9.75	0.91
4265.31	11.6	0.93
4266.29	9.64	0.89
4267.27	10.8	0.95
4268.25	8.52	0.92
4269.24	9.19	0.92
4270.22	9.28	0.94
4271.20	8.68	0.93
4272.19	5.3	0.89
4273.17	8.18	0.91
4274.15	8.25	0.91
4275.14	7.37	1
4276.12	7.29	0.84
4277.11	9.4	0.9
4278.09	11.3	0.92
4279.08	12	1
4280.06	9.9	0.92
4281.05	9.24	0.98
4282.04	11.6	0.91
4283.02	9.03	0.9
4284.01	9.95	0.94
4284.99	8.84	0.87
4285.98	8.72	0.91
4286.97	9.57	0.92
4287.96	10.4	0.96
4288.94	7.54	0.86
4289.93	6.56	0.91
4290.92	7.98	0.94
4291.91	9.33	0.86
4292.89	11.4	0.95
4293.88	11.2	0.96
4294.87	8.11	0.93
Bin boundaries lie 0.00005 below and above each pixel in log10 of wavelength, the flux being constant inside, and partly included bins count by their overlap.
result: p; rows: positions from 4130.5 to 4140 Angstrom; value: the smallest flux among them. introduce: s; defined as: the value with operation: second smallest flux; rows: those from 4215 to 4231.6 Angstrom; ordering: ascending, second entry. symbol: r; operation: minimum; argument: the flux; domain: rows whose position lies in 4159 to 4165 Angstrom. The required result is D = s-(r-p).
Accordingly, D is 2.0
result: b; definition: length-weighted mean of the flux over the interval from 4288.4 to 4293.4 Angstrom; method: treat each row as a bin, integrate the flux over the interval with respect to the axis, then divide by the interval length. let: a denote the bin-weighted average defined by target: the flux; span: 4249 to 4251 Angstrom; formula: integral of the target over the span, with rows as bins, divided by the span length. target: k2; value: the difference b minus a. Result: 0.8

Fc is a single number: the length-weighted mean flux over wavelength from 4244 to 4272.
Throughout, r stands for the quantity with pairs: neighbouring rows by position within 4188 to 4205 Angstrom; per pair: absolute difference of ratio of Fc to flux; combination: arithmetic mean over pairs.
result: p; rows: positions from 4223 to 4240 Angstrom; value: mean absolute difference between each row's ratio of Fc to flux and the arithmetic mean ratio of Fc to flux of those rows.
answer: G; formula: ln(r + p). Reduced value -1.0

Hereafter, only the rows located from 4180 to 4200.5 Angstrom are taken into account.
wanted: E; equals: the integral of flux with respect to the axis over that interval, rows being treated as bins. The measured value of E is 201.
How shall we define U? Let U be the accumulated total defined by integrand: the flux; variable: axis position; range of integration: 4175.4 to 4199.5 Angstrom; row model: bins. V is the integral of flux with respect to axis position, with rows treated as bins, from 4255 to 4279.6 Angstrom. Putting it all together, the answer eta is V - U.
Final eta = -11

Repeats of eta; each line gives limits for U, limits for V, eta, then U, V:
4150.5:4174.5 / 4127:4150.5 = -18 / 248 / 230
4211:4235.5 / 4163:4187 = 2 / 244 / 247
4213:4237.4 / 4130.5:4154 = -4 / 239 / 235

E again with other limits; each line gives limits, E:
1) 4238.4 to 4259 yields 198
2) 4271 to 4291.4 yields 182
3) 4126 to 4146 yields 197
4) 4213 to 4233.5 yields 202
